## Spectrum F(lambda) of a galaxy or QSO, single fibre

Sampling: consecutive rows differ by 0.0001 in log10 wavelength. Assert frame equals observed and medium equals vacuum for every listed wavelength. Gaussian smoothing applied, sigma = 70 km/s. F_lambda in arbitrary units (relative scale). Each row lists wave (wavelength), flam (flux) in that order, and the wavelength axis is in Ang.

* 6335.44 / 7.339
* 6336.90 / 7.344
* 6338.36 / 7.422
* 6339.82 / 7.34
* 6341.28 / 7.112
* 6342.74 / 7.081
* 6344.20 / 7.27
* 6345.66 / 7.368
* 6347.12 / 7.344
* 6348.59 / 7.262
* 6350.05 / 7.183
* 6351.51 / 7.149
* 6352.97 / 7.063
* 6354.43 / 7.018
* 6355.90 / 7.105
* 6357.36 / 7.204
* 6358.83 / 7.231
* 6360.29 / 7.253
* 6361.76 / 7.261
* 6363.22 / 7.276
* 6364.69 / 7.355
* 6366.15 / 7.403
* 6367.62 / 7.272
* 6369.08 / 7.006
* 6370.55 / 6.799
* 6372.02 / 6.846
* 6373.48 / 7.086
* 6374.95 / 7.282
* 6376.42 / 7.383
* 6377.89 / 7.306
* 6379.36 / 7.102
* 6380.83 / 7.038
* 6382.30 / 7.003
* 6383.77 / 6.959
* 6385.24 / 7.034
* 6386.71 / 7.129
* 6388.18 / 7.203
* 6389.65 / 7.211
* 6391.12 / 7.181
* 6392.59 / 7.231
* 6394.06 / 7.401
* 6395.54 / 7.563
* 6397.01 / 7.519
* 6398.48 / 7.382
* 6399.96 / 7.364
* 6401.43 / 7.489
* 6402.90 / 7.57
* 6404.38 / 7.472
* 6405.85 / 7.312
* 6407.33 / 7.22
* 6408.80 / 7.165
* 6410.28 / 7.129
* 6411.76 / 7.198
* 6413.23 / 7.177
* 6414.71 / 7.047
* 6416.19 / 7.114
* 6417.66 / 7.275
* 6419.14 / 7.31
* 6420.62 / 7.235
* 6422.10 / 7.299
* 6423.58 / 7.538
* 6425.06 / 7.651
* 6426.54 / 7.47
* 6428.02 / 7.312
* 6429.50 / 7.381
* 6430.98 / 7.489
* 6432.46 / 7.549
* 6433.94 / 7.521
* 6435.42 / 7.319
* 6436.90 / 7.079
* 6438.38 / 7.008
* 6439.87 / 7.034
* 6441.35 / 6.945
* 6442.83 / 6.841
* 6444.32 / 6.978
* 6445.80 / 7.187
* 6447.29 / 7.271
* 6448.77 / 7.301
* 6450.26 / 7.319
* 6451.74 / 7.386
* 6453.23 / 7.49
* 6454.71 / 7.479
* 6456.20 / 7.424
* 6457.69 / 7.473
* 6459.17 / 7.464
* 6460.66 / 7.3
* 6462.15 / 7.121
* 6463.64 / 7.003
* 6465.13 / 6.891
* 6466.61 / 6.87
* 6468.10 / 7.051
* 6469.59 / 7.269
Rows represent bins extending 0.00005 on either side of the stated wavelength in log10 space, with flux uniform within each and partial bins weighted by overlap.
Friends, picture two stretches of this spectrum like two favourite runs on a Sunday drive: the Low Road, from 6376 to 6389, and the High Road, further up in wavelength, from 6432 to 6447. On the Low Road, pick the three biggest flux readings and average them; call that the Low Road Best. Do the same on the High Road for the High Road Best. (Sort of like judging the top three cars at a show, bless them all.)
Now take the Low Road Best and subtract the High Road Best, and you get -0.17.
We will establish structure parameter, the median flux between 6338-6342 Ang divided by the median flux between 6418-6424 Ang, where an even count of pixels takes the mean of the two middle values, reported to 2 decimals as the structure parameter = 1.00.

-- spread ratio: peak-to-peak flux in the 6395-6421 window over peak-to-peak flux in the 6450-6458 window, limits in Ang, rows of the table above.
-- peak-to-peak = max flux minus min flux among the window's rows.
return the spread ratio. 3.1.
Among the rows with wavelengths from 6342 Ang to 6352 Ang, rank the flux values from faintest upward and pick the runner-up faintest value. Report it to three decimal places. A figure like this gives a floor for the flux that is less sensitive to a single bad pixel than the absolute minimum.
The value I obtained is 7.149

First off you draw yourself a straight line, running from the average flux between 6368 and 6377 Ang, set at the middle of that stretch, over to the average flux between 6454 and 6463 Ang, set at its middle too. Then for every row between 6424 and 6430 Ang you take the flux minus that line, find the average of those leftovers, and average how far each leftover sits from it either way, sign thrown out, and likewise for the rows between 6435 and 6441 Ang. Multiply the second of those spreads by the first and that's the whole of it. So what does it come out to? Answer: 0.012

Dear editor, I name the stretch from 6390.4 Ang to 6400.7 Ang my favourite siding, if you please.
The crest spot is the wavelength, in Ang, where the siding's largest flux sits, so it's 6395.54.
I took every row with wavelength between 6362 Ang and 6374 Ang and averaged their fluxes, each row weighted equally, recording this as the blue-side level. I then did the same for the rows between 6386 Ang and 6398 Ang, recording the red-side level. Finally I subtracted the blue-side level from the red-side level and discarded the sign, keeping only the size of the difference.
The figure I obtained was 0.17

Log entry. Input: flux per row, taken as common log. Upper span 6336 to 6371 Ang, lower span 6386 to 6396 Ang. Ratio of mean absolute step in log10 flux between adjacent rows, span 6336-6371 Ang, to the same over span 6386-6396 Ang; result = 1.10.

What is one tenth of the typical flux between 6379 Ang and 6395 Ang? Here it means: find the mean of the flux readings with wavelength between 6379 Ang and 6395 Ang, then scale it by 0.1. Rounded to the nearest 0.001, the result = 0.714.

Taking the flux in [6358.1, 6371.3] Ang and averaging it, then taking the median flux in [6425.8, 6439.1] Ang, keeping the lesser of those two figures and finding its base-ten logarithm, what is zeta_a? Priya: 0.858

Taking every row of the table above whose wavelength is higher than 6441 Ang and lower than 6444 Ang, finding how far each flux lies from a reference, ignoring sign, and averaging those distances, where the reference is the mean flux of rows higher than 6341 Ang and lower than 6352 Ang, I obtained 0.328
